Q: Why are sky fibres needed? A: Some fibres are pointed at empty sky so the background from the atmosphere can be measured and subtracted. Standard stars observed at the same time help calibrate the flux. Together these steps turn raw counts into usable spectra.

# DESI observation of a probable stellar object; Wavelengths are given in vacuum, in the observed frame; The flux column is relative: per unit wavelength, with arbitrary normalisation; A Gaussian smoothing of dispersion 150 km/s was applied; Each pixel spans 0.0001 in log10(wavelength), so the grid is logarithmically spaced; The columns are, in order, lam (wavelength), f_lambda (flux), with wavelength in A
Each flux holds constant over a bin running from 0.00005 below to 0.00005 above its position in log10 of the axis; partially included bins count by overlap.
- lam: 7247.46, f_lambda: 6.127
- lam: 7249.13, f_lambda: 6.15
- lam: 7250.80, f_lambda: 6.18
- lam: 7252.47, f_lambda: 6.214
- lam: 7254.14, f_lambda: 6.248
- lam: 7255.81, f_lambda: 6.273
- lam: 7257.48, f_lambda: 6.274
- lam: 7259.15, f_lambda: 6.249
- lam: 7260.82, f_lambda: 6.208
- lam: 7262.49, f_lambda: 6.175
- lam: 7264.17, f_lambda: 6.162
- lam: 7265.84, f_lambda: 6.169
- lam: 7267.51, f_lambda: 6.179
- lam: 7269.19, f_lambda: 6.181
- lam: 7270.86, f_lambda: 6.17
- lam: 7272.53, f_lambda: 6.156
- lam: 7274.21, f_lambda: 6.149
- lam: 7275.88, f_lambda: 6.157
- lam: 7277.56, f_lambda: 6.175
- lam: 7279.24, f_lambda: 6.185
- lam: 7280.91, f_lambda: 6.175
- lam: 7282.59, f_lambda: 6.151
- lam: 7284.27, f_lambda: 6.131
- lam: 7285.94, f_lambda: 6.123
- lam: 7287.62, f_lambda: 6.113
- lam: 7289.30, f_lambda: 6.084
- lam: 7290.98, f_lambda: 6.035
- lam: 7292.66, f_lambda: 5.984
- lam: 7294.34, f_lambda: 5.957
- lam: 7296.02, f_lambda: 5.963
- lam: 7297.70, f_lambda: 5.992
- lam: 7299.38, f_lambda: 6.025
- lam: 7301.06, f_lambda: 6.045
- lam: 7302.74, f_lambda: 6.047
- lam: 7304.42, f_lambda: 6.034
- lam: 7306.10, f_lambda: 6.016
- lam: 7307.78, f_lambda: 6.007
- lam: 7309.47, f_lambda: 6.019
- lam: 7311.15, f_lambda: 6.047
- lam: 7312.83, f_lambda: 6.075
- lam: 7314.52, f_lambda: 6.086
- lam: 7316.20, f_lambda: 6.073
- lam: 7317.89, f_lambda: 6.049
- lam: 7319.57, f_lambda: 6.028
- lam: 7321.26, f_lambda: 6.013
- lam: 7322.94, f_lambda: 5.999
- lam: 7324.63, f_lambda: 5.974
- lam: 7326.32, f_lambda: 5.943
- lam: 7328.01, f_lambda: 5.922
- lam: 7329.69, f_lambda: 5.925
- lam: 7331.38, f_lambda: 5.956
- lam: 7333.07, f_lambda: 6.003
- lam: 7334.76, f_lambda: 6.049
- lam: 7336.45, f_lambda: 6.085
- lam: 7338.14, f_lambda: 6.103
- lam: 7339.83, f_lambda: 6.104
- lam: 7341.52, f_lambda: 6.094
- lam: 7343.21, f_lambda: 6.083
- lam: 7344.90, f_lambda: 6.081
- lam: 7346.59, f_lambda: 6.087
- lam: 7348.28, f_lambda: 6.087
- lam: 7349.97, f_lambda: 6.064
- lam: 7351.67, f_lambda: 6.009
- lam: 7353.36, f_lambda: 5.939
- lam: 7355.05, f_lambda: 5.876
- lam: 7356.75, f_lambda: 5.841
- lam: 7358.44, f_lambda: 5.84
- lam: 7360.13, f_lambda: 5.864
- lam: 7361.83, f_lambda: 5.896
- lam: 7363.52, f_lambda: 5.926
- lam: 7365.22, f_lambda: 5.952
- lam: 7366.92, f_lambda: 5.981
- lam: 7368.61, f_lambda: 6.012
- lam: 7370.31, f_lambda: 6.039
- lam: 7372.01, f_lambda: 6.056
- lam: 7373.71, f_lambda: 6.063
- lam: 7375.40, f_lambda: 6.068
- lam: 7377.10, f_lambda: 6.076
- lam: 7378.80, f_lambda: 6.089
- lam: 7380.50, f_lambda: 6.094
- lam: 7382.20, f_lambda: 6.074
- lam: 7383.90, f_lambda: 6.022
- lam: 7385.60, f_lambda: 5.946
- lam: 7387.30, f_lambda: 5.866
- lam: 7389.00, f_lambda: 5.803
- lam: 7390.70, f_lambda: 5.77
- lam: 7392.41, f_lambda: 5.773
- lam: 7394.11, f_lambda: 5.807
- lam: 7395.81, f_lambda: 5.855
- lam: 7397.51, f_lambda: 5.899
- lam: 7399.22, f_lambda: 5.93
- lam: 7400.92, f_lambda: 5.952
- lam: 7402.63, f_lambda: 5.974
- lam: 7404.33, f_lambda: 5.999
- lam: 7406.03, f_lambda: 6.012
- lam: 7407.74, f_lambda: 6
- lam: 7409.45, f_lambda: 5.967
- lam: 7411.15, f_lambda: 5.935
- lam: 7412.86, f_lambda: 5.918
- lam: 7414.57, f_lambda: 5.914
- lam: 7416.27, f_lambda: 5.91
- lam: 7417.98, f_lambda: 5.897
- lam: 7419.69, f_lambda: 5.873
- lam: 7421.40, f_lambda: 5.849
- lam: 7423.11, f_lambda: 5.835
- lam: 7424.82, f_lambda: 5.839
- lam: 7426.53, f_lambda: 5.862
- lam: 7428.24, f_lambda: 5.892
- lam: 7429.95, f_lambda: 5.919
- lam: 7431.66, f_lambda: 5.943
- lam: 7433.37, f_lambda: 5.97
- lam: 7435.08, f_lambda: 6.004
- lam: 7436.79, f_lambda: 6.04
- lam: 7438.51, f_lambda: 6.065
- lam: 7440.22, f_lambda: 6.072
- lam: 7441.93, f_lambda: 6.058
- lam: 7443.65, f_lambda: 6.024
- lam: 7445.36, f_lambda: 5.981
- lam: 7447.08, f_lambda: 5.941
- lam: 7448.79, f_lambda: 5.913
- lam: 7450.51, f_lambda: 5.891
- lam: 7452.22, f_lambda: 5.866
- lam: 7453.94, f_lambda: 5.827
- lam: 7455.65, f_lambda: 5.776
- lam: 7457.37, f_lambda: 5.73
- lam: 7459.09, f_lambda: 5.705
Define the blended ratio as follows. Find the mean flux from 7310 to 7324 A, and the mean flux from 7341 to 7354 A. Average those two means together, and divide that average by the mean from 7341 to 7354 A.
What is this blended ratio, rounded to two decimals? 1.00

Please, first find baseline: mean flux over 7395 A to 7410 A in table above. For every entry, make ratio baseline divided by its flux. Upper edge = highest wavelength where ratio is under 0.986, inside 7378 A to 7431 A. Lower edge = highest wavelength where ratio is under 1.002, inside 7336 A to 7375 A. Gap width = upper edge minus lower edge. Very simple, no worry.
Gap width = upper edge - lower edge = 8.5 A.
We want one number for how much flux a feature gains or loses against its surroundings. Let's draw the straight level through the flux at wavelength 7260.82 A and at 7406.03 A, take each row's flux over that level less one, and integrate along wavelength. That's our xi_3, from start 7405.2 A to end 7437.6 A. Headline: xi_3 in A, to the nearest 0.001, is -0.358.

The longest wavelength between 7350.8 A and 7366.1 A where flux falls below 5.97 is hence 7365.22 A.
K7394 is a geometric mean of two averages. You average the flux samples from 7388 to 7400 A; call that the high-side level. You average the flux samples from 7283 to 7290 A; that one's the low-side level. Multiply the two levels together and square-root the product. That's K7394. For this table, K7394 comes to 5.97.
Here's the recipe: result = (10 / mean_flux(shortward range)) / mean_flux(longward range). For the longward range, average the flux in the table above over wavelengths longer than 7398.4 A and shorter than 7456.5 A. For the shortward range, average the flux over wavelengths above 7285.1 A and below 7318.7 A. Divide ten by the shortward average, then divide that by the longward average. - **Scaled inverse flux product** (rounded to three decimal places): 0.279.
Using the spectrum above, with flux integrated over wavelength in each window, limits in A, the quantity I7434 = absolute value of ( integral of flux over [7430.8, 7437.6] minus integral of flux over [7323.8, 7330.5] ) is 0.9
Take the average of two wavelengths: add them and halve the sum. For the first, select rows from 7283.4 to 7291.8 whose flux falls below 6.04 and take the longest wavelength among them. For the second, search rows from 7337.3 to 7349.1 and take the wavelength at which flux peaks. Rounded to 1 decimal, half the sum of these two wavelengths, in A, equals 7315.4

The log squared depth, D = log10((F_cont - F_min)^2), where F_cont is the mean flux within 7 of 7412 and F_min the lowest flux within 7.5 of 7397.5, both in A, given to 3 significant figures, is -1.52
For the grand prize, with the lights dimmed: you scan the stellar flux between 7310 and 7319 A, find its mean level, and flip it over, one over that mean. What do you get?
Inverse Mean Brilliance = 0.165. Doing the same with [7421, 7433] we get 0.170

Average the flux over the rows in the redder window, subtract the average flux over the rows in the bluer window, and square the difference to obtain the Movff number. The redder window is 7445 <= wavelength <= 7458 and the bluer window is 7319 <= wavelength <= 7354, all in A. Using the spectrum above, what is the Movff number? 0.026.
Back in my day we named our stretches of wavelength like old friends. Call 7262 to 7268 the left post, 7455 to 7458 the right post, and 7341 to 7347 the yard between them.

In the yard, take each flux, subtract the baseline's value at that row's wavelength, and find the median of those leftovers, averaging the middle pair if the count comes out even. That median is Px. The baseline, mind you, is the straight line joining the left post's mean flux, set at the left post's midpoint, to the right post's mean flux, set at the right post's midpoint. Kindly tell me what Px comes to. 0.09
